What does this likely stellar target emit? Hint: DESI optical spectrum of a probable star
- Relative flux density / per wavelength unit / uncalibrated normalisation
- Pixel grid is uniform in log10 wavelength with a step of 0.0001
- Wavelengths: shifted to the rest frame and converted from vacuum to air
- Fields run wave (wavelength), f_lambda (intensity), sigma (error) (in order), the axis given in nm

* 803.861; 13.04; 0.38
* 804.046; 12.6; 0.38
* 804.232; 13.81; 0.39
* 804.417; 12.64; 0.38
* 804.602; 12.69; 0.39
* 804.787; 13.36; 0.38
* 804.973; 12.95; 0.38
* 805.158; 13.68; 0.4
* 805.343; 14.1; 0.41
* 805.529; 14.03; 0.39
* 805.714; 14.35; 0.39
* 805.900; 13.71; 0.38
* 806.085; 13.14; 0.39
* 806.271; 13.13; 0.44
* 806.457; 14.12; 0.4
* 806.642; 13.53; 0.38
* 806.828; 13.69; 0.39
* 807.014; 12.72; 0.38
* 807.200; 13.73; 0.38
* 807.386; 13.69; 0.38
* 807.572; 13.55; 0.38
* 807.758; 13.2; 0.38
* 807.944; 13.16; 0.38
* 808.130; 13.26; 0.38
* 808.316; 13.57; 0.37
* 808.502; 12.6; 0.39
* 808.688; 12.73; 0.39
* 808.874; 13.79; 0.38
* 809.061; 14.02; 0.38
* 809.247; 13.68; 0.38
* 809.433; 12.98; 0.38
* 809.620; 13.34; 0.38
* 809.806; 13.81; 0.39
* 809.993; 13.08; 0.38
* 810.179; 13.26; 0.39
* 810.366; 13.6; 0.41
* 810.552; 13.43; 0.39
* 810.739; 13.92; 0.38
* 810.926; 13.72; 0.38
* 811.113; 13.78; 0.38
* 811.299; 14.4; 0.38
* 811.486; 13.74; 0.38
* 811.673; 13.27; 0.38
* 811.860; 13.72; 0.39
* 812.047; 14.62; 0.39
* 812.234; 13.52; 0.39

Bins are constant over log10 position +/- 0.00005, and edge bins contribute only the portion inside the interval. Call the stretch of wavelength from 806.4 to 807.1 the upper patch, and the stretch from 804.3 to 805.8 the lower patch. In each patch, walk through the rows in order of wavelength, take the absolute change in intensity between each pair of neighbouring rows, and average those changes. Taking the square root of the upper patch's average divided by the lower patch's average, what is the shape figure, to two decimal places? 1.23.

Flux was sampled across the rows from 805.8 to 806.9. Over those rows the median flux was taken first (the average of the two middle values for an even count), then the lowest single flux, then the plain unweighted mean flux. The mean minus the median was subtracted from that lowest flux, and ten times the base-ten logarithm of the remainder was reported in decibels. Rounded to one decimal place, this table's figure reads 11.2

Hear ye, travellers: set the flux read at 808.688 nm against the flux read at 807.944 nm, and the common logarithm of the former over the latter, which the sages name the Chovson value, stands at -0.014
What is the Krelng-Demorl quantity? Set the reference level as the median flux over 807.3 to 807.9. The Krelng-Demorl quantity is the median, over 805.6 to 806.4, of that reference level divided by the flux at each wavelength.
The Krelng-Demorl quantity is 1.01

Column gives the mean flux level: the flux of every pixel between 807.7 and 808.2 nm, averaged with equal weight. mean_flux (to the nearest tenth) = 13.2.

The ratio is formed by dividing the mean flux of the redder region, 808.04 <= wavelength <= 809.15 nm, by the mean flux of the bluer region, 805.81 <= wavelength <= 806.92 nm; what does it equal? 0.98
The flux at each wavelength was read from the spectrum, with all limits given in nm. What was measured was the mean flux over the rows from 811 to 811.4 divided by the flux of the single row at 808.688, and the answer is 1.11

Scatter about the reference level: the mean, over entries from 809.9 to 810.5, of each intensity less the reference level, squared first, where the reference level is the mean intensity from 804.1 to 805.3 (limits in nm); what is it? 0.1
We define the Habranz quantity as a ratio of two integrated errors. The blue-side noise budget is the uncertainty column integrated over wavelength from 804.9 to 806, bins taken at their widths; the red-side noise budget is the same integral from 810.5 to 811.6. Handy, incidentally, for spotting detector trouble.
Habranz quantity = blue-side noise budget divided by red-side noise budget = 1.0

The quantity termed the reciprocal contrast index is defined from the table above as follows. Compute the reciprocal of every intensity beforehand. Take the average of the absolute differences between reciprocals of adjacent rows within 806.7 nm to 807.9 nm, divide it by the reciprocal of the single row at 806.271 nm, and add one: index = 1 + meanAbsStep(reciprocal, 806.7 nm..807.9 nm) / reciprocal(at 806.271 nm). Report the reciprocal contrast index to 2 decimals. 1.04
